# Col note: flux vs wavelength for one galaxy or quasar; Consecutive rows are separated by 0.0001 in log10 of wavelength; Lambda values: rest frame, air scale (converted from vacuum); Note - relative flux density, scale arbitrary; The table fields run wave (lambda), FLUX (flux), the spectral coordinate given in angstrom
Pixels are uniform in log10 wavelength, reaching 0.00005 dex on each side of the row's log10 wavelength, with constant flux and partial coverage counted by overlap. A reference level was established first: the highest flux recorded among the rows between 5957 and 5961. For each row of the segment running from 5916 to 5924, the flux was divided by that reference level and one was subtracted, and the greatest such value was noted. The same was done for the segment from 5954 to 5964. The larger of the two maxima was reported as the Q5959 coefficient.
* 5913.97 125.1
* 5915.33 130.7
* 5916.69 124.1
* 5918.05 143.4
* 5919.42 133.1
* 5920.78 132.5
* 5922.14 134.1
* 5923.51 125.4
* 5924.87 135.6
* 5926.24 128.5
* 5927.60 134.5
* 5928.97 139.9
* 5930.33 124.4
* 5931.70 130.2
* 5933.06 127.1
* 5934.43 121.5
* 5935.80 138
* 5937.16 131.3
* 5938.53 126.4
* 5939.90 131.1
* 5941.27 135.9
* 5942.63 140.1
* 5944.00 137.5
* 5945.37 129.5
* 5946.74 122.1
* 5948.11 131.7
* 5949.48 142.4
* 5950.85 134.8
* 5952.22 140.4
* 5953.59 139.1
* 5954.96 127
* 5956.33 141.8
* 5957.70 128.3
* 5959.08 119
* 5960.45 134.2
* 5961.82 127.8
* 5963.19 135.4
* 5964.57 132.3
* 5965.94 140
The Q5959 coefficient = 0.069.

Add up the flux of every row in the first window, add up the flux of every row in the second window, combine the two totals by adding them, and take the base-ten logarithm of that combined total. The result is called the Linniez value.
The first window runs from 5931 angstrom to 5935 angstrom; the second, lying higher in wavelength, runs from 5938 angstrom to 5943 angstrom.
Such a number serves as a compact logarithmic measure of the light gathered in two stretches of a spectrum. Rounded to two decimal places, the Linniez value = 2.96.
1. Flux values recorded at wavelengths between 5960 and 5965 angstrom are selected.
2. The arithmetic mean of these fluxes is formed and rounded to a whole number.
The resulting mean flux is 132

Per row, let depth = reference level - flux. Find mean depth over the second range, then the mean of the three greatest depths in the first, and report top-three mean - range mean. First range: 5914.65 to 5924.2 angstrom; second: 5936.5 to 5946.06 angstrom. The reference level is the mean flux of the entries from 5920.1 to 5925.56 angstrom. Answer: 6.4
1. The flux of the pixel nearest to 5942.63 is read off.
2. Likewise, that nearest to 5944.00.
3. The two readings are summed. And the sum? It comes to 278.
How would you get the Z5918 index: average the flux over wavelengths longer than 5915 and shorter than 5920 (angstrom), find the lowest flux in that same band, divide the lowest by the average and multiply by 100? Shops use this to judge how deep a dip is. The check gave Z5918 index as 93.4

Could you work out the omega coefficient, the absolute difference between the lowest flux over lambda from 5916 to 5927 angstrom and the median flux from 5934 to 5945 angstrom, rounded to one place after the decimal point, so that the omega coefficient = 9.5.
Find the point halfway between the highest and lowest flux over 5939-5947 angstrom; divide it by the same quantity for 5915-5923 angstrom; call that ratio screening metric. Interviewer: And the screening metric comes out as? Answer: 0.98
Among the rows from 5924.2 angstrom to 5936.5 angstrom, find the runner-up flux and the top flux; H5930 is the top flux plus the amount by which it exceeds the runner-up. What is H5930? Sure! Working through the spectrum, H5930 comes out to 142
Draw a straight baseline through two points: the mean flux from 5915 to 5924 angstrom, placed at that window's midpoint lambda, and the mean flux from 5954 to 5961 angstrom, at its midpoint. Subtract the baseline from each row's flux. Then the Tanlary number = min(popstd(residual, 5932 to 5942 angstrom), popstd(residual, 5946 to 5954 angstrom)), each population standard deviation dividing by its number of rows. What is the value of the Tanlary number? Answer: 5.34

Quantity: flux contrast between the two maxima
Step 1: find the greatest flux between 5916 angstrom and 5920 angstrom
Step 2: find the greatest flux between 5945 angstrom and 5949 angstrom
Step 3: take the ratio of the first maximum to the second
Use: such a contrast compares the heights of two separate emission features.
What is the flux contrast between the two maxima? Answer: 1.09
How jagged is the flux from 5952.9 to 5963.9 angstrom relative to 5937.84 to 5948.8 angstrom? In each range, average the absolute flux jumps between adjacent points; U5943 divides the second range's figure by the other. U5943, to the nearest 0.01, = 1.91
